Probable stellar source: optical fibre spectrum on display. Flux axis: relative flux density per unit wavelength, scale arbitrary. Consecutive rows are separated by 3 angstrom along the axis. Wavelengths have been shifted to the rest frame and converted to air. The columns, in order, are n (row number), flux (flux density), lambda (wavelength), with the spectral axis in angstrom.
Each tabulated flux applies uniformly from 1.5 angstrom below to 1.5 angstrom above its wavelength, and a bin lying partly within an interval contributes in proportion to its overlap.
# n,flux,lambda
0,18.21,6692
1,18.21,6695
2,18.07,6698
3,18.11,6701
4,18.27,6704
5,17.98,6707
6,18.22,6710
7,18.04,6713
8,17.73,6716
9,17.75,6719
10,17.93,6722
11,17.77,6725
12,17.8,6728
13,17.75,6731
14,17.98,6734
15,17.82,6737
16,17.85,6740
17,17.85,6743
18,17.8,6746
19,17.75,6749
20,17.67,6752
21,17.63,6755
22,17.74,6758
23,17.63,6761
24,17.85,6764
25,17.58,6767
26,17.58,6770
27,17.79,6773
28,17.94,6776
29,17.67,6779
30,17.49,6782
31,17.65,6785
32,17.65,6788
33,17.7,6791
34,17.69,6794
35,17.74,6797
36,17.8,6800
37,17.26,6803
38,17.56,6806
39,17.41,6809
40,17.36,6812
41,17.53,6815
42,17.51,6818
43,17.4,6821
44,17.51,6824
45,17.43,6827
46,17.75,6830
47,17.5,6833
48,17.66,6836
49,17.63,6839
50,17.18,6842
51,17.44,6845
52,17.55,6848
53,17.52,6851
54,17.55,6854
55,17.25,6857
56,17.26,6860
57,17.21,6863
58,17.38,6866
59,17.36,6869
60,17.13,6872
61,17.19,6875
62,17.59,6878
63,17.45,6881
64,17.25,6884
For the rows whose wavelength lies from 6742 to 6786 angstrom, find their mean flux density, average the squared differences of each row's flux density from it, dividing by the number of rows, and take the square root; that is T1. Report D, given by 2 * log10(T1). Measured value -1.85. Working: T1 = 0.119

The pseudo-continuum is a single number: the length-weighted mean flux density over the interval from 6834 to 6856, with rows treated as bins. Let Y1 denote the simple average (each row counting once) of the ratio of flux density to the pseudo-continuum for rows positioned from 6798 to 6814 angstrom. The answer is 1.00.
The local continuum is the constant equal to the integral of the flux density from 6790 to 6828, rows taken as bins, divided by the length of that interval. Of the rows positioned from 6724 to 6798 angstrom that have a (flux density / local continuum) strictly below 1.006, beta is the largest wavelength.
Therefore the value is 6782 angstrom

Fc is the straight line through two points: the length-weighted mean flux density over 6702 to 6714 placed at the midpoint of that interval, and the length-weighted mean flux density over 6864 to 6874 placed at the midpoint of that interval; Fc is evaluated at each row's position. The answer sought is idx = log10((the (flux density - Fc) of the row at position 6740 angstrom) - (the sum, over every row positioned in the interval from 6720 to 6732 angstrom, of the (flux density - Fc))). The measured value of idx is -0.11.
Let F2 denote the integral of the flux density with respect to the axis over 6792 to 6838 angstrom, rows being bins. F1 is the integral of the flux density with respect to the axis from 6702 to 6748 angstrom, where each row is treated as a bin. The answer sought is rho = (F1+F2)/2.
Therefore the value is 815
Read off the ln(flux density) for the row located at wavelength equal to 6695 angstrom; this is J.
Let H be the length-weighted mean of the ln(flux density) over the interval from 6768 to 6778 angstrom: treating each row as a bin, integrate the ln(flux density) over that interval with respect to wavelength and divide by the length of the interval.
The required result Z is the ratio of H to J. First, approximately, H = 2.88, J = 2.90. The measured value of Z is 0.99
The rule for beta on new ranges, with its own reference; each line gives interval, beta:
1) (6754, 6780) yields 6770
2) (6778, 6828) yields 6827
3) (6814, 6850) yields 6848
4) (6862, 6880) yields 6878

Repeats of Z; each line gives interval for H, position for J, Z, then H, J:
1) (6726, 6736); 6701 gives 0.99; 2.88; 2.90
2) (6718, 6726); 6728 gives 1.00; 2.88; 2.88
